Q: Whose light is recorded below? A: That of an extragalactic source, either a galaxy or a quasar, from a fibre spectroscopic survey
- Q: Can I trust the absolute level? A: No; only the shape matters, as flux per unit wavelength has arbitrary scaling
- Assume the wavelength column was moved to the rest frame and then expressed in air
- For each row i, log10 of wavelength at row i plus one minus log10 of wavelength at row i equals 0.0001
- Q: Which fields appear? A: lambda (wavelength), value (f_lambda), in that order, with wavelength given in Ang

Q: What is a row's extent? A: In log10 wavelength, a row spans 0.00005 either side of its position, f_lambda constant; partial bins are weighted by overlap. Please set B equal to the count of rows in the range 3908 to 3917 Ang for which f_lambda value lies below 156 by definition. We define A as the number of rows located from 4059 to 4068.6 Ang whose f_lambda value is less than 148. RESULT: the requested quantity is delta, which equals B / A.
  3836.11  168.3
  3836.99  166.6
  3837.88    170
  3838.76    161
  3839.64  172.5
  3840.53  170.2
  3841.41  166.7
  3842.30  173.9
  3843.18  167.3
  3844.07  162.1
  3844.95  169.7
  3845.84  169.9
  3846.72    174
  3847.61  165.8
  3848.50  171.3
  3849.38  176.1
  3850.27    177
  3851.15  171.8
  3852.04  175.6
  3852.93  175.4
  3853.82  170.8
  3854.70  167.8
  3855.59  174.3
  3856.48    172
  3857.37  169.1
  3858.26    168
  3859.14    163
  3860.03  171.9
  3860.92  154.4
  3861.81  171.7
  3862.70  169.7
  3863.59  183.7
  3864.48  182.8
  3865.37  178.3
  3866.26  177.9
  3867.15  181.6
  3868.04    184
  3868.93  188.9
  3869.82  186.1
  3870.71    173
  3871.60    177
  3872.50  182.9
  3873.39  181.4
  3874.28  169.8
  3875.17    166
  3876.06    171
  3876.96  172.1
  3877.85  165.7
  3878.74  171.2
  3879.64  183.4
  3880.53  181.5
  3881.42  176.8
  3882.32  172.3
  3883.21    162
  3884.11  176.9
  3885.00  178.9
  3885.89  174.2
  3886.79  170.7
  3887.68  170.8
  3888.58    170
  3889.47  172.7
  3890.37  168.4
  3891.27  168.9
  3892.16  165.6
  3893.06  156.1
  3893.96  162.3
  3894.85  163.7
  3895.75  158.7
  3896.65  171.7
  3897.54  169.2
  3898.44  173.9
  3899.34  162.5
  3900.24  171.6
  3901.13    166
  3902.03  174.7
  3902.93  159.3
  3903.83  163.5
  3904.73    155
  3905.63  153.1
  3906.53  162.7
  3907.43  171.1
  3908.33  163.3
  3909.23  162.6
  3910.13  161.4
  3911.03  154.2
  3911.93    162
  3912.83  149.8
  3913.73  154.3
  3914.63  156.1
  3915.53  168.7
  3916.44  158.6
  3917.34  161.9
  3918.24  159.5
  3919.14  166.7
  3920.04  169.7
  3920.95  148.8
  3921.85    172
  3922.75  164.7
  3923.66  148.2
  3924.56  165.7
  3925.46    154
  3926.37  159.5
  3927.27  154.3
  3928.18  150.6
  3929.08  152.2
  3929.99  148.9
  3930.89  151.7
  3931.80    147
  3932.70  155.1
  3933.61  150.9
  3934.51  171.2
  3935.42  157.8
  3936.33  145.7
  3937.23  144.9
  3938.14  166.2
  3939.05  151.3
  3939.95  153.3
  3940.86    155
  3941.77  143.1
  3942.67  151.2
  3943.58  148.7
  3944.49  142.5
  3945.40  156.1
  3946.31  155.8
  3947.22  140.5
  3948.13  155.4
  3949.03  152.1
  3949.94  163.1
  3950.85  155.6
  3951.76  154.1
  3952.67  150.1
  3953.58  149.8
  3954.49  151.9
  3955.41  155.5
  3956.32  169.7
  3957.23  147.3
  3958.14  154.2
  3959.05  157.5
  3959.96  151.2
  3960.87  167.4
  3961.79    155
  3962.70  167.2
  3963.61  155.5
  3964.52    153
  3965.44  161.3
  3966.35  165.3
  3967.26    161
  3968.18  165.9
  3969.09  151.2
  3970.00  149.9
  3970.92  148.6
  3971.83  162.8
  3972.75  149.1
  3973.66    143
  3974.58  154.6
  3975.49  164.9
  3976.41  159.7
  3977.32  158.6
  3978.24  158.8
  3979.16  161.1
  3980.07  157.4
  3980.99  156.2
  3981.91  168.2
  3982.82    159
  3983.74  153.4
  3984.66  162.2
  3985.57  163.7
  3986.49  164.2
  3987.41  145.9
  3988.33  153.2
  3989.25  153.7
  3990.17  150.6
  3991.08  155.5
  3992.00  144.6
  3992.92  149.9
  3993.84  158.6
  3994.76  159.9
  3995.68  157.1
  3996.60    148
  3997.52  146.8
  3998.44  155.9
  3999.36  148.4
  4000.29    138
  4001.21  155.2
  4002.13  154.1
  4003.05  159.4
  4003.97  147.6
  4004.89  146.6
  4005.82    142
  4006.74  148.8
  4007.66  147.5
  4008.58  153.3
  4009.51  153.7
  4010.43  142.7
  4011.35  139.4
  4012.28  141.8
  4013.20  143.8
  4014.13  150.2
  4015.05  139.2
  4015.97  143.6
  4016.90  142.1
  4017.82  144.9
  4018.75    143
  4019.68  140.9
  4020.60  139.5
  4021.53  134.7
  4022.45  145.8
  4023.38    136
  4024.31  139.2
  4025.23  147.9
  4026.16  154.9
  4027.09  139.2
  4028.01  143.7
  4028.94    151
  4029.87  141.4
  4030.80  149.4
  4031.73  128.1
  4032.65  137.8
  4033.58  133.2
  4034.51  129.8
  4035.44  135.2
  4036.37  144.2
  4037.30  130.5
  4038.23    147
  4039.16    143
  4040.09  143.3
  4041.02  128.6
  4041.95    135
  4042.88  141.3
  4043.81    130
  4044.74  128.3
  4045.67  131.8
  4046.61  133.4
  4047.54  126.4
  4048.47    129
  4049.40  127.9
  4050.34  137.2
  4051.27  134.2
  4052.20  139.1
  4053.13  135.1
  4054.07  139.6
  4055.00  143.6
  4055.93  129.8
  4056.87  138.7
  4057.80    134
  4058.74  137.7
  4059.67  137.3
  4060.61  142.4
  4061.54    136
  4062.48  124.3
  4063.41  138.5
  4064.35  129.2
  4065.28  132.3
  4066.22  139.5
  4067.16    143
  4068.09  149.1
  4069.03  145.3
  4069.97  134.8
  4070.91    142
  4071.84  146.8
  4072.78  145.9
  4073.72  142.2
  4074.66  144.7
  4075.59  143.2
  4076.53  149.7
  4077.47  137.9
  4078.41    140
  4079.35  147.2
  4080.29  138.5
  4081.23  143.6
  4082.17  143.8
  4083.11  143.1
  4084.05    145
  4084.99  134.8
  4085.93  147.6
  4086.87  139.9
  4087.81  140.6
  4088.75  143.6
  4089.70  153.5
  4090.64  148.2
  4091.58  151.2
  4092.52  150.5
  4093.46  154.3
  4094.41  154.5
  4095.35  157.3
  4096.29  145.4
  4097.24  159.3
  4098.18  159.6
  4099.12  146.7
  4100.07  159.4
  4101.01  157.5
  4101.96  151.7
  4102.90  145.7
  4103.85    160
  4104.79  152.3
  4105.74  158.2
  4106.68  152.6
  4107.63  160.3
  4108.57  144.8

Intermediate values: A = 9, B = 3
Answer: 0.3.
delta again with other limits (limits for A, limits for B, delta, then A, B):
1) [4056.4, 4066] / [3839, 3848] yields 0.0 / 10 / 0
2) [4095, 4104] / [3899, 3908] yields 0.7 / 3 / 2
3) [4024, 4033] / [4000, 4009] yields 1.3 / 7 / 9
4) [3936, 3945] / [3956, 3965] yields 1.5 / 4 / 6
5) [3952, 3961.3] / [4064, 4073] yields 10.0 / 1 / 10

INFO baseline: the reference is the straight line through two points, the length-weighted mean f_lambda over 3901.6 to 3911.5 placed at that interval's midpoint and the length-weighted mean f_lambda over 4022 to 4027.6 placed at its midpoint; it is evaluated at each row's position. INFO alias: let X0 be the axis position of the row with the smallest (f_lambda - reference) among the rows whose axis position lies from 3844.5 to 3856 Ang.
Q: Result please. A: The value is 3847.61 Ang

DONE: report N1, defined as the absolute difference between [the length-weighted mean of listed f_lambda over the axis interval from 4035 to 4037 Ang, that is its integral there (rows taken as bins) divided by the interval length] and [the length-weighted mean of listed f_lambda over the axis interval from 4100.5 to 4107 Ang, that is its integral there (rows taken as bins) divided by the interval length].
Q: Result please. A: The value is 15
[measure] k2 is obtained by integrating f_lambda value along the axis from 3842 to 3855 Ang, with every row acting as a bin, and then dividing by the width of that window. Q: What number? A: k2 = 171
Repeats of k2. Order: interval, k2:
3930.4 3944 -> 153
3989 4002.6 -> 152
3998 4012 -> 149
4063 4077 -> 142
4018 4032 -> 142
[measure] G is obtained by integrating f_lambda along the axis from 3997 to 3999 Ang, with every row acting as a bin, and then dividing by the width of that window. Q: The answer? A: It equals 151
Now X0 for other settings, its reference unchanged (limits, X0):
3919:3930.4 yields 3923.66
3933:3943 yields 3941.77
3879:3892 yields 3883.21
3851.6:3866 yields 3860.92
